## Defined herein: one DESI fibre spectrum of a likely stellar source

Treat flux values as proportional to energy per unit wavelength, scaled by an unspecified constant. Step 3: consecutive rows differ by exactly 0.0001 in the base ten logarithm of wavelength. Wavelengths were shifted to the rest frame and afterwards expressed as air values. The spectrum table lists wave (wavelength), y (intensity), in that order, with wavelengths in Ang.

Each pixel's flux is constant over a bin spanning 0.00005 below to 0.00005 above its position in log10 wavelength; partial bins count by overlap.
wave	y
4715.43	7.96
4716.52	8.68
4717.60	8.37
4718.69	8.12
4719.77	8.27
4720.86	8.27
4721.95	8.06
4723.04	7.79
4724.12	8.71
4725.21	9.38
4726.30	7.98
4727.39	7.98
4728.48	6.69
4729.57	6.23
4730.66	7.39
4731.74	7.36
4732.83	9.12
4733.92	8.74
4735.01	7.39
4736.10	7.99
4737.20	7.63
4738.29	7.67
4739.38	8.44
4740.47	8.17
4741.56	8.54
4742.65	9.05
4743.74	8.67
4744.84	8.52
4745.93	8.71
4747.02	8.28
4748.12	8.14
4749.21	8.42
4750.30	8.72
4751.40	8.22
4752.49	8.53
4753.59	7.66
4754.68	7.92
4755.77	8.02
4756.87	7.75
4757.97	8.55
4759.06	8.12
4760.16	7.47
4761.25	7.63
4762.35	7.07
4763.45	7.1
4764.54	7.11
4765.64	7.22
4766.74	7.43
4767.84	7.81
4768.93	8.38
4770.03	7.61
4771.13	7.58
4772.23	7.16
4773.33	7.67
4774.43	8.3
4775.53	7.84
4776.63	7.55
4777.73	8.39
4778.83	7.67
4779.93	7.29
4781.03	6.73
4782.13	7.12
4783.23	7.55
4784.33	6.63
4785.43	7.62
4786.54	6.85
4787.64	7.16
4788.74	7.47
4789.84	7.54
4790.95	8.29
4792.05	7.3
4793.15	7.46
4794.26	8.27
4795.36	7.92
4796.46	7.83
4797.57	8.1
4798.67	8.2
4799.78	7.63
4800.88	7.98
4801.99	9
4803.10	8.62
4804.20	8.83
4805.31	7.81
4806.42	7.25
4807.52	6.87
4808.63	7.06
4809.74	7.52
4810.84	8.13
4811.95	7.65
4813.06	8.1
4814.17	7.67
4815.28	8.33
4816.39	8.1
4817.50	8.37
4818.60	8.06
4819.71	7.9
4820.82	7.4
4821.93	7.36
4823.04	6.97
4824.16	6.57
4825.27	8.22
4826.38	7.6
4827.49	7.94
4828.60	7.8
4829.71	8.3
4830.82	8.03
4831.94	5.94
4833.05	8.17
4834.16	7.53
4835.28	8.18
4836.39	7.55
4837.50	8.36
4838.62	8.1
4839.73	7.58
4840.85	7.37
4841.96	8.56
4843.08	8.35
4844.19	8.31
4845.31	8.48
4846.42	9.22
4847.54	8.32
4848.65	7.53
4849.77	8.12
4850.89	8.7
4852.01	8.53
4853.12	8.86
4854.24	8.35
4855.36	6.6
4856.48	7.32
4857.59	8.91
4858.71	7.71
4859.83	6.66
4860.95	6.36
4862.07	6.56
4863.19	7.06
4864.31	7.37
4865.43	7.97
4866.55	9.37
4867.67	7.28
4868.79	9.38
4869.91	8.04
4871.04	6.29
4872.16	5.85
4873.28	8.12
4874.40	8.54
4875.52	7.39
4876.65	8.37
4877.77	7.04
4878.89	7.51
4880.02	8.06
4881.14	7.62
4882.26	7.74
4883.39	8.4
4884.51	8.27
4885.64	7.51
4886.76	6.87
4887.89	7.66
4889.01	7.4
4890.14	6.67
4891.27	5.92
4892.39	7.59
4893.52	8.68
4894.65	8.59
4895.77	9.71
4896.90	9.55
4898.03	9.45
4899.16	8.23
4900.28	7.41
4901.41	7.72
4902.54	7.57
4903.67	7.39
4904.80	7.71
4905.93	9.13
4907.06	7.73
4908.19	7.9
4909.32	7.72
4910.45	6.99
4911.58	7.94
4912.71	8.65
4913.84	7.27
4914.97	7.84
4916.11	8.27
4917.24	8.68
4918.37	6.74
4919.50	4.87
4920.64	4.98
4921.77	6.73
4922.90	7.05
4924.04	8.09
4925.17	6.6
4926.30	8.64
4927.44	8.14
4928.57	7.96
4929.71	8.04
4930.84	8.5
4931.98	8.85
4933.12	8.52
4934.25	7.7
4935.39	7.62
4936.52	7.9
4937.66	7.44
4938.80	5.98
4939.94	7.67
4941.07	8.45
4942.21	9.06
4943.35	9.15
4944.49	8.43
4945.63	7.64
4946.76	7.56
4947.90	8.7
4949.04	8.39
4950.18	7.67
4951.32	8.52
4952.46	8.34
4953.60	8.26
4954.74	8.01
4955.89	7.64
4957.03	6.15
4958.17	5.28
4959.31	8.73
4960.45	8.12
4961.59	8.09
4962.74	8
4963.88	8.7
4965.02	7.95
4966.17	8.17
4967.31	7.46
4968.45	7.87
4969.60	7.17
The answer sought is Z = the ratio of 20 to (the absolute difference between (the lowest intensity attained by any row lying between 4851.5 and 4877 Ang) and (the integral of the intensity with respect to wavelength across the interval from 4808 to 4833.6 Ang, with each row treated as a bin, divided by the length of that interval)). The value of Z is 10.8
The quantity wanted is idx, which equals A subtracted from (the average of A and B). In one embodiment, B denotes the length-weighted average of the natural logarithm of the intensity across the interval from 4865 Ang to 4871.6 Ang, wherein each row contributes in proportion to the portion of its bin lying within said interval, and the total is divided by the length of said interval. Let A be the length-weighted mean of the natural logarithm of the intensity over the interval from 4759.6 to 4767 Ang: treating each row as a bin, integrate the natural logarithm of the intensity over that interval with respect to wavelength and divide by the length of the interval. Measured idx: 0.05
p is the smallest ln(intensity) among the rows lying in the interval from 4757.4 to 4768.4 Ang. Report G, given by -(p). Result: -1.96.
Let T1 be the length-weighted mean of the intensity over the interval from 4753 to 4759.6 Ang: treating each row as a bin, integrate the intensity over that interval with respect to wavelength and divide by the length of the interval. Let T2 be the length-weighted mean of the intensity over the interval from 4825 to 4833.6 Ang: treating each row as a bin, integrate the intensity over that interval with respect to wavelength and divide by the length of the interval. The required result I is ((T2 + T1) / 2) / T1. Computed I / 0.98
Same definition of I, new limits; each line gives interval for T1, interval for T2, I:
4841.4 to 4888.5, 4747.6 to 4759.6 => 1.02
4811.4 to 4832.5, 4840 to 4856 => 1.03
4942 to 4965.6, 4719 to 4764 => 1.00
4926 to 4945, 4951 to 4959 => 0.96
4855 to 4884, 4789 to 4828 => 1.01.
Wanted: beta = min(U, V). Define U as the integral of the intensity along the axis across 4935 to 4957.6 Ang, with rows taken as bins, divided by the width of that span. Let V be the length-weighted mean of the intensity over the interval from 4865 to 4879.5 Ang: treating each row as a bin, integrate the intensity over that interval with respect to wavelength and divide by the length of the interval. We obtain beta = 7.78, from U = 7.93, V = 7.78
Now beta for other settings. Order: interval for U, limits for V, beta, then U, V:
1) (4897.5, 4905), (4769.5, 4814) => 7.69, 7.93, 7.69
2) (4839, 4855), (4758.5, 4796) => 7.54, 8.28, 7.54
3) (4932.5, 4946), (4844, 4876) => 7.83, 7.97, 7.83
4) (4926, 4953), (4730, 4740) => 7.95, 8.11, 7.95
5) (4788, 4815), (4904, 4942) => 7.66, 7.85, 7.66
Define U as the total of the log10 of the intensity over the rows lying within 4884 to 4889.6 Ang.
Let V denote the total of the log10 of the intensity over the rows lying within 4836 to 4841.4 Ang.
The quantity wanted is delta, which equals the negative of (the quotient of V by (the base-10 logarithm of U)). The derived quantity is -6.94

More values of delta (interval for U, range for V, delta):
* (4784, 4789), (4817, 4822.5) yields -7.08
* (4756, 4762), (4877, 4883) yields -6.75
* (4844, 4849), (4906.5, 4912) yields -6.66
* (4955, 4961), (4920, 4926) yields -6.53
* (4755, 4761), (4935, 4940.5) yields -6.59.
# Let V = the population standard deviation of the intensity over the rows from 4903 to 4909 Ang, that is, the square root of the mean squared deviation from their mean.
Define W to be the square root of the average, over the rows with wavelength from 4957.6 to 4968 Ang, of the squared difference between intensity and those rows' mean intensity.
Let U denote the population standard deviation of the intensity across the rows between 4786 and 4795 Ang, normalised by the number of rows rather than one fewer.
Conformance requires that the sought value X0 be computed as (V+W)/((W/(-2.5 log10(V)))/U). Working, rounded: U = 0.47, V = 0.60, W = 0.97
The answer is 0.4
